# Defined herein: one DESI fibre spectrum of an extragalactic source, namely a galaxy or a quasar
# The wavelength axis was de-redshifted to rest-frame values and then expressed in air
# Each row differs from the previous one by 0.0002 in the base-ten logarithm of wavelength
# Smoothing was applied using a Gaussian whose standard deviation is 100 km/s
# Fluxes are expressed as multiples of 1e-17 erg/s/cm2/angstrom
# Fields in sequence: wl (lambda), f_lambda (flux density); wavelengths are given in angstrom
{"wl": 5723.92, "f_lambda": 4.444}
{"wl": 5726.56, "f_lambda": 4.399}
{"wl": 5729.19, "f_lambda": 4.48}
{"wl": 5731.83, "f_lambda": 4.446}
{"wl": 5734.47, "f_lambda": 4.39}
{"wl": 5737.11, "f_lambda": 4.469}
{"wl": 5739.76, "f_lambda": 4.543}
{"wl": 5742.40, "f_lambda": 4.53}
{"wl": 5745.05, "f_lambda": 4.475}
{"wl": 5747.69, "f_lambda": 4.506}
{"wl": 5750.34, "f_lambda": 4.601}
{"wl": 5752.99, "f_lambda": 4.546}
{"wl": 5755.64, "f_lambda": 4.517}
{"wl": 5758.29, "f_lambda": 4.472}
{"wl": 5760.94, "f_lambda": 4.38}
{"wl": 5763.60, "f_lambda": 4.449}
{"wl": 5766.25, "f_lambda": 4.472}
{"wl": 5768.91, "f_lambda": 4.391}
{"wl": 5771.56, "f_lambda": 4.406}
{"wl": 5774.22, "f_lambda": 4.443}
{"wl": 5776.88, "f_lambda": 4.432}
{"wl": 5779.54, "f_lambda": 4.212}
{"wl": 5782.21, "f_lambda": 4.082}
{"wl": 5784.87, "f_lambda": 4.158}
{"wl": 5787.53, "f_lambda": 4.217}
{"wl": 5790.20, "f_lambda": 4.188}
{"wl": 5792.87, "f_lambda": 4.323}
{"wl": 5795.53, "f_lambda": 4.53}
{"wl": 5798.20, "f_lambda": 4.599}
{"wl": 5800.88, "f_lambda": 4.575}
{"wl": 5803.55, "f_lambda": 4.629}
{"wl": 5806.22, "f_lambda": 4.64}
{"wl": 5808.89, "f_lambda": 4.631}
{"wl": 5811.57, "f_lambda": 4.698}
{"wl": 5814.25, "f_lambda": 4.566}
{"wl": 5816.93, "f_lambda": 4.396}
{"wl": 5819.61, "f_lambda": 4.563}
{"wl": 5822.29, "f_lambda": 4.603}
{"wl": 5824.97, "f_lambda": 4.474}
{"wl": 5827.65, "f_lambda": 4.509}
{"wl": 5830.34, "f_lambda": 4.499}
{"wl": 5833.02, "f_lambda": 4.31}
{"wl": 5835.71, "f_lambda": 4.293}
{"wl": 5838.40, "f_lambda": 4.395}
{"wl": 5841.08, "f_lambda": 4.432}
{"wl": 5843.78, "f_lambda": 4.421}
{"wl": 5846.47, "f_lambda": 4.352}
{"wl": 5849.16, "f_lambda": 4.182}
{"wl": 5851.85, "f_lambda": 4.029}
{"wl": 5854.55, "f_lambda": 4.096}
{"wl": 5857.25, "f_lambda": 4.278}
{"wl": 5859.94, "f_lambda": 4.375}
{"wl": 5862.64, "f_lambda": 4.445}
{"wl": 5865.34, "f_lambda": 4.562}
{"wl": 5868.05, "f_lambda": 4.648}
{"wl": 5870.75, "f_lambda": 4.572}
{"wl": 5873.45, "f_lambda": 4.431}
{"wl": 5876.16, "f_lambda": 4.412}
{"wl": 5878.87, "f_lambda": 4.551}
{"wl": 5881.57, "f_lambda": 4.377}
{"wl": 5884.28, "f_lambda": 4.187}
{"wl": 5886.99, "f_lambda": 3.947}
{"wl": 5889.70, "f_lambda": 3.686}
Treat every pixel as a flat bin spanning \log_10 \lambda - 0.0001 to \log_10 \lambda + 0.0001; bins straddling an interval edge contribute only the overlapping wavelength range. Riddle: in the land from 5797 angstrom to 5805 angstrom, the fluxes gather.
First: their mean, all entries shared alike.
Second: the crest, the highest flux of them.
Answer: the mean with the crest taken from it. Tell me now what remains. -0.03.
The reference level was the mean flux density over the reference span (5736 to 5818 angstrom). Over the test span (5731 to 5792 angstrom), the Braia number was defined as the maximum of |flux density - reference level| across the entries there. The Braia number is 0.37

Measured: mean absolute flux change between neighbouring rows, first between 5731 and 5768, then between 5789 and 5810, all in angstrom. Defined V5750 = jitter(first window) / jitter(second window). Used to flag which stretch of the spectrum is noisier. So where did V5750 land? 0.76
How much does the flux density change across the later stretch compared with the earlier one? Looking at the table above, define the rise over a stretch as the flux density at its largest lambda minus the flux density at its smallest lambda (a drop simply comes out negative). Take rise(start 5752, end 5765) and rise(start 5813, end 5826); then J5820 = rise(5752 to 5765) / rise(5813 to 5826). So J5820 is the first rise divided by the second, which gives 1.1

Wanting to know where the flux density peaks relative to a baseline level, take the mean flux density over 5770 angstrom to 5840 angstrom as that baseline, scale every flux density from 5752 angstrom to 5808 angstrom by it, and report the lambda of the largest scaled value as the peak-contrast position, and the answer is 5806.22 angstrom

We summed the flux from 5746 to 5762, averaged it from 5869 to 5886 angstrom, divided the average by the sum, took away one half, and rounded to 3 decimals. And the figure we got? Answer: -0.336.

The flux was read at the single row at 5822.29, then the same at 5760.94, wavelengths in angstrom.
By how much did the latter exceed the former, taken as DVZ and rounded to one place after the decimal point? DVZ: -0.2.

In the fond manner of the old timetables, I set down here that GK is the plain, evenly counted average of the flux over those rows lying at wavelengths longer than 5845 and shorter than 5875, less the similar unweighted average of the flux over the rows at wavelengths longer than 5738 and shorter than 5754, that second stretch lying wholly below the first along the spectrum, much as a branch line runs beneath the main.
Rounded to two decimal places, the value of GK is -0.17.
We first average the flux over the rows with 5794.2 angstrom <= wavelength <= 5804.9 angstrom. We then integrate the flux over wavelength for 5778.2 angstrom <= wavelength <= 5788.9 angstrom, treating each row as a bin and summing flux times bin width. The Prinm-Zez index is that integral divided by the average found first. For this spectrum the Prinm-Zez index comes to 9.7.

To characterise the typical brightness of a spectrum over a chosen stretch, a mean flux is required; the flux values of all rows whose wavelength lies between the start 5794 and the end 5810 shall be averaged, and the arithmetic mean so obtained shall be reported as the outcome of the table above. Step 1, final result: 4.60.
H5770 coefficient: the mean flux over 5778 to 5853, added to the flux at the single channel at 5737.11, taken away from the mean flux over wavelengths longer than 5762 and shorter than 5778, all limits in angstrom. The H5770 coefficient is -4.45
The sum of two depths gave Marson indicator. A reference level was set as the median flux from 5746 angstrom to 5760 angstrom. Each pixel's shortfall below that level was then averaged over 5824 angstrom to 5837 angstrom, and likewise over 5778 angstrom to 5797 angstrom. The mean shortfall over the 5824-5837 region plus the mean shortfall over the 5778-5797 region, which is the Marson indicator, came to 0.37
